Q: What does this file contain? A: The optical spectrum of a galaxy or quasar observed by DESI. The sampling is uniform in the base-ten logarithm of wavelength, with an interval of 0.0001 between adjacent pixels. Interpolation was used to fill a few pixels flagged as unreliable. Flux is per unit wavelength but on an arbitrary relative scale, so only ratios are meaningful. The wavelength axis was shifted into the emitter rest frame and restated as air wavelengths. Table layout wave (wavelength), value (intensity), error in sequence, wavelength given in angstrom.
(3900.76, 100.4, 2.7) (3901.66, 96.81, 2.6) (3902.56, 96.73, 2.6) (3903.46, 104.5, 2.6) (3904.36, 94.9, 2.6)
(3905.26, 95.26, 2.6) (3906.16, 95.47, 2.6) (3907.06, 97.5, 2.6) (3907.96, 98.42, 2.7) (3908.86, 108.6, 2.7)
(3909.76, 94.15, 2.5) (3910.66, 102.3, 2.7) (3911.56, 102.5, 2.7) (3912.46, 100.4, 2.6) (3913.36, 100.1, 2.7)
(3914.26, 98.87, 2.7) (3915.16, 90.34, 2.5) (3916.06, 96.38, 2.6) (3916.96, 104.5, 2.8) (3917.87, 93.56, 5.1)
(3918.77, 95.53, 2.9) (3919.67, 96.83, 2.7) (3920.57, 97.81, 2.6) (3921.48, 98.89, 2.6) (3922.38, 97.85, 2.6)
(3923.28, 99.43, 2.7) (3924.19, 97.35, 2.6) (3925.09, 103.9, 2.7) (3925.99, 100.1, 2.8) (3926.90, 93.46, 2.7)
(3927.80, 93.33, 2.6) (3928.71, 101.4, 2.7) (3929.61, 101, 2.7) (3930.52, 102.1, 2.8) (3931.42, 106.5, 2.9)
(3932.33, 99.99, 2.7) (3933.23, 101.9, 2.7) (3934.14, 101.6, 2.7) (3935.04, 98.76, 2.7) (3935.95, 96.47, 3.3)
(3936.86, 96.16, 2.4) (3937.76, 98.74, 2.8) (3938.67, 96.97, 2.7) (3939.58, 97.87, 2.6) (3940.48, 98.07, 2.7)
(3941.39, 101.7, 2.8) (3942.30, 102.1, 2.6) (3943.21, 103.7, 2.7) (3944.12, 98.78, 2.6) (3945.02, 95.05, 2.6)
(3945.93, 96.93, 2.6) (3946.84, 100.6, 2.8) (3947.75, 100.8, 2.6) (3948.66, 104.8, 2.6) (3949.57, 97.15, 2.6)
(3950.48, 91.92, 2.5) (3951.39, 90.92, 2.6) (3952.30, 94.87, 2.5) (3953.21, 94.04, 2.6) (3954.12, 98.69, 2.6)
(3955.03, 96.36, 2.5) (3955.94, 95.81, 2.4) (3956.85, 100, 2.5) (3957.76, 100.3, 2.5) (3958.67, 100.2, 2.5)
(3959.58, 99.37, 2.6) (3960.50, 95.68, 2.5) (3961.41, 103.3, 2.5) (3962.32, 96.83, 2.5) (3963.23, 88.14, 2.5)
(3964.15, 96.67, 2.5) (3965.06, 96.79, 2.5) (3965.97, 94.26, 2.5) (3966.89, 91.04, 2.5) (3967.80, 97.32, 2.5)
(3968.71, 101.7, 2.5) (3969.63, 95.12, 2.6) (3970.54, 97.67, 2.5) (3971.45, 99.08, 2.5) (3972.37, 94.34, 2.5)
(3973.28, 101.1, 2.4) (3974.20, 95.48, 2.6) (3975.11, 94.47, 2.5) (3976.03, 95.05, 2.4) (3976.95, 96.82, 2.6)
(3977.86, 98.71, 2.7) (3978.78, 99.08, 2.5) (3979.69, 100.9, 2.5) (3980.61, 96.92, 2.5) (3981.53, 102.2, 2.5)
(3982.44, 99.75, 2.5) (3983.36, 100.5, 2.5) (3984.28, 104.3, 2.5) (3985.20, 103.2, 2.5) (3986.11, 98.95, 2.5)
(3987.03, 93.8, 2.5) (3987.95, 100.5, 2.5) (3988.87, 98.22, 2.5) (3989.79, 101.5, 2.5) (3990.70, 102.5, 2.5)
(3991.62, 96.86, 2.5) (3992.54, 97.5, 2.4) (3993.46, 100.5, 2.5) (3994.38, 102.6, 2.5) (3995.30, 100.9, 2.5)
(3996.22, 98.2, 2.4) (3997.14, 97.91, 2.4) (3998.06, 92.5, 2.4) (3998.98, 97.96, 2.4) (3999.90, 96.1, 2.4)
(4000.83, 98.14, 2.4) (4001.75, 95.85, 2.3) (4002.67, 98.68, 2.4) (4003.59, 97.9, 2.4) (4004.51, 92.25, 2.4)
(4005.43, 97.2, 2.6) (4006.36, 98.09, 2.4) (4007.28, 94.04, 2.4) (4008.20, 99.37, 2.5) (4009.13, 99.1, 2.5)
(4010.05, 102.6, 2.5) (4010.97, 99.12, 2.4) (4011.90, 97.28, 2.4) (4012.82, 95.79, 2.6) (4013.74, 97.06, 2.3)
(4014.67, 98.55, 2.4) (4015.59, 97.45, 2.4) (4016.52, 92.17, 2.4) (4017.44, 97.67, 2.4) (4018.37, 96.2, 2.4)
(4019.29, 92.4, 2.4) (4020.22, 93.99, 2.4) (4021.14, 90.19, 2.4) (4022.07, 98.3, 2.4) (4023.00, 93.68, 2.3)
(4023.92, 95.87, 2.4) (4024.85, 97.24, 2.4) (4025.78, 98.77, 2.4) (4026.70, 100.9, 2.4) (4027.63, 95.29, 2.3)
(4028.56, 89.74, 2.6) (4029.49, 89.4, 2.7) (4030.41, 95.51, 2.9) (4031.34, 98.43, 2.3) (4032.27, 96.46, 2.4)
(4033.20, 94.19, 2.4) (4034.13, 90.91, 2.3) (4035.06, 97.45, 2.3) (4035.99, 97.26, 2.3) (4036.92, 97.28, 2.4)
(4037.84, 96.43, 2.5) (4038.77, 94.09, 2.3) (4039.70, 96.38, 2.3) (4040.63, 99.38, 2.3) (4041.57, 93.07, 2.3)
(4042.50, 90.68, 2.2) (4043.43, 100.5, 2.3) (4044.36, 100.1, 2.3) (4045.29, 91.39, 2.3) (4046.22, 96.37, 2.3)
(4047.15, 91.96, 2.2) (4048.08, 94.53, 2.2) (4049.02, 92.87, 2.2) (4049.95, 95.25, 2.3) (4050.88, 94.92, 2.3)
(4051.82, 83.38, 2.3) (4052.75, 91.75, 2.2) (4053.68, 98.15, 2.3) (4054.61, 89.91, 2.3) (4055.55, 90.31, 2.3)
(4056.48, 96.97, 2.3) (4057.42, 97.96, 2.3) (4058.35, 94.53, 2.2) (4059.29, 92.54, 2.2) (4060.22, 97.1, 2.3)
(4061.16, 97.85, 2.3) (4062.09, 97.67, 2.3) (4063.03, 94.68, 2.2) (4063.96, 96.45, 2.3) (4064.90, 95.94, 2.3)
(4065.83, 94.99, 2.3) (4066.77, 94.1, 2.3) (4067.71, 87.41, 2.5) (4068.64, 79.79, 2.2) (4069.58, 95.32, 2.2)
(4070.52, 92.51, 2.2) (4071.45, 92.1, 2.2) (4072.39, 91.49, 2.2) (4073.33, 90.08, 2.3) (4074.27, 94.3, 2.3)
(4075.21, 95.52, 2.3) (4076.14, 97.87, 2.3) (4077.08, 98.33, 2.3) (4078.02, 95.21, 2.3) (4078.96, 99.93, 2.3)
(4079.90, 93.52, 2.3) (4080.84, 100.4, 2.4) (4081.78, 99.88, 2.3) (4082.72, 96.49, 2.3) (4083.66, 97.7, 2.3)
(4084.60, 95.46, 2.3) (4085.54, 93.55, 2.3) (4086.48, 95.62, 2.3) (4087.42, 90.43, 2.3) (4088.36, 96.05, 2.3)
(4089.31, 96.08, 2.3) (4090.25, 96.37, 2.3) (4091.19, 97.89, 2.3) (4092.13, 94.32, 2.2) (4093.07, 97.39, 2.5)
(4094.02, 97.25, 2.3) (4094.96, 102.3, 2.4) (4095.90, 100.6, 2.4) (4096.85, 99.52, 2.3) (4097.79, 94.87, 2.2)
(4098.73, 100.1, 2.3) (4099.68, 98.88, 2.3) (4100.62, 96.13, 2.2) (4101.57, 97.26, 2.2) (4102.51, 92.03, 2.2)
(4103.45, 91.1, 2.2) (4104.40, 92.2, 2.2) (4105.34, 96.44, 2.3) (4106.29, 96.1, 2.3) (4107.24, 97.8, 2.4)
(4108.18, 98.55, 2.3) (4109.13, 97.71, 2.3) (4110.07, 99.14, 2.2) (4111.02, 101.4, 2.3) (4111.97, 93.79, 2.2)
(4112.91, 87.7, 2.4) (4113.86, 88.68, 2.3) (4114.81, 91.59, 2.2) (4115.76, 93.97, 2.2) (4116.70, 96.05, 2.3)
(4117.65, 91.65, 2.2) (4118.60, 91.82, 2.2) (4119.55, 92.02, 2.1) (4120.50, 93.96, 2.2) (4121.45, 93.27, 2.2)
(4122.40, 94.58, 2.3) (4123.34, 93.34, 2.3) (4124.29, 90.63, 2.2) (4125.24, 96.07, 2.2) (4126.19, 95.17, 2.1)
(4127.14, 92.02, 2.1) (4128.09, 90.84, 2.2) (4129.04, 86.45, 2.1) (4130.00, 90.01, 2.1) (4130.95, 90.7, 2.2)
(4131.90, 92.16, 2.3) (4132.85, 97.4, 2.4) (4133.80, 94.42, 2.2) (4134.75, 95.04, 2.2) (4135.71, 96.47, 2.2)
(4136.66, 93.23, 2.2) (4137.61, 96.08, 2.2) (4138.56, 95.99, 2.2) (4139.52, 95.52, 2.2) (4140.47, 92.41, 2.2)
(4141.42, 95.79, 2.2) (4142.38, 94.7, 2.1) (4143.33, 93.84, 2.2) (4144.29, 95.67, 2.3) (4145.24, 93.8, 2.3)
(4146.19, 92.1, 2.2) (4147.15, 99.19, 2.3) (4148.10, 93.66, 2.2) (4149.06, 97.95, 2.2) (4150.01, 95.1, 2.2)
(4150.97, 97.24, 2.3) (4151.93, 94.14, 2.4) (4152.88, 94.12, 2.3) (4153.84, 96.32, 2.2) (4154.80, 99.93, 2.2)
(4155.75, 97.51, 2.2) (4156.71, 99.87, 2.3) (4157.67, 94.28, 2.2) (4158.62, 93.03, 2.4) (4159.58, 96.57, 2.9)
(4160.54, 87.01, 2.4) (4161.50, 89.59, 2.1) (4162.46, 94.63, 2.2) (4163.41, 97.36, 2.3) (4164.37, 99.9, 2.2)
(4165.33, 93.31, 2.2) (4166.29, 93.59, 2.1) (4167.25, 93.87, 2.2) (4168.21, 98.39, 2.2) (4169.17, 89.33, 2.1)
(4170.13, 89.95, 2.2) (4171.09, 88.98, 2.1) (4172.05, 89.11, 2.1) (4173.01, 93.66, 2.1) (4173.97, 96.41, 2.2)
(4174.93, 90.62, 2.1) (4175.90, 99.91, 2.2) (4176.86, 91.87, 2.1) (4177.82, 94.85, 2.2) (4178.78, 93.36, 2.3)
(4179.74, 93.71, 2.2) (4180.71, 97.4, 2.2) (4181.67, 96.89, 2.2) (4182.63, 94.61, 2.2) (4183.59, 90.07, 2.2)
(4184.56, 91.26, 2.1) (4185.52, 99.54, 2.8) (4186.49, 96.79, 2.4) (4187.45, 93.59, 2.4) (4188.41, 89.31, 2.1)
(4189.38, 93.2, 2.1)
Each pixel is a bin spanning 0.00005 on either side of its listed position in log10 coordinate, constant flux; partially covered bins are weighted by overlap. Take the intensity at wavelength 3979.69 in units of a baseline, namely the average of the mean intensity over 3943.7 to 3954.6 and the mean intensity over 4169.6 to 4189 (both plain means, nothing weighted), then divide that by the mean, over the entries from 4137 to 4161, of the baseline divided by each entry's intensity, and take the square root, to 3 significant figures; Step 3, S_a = 1.03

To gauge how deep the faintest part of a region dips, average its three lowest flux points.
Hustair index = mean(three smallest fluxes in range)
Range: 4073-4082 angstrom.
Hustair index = 92.6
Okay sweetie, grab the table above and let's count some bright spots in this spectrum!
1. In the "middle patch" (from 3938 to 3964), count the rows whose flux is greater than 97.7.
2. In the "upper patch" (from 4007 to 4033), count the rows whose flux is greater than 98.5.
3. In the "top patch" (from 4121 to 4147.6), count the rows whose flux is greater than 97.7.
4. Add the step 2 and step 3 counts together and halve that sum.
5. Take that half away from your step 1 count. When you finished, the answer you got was 11.0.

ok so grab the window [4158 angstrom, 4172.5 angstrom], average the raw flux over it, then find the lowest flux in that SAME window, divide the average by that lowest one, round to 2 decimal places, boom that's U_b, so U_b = 1.07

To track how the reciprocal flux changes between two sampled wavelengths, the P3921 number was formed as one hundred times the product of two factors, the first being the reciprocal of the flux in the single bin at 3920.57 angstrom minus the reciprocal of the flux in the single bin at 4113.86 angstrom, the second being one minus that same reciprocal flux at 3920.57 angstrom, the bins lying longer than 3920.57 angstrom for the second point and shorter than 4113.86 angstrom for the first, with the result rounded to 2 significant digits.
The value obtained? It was -0.10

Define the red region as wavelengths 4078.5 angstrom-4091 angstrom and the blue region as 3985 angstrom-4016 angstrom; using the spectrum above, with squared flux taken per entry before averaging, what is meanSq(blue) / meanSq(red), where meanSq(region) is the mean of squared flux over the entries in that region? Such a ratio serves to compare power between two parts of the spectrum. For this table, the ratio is 1.04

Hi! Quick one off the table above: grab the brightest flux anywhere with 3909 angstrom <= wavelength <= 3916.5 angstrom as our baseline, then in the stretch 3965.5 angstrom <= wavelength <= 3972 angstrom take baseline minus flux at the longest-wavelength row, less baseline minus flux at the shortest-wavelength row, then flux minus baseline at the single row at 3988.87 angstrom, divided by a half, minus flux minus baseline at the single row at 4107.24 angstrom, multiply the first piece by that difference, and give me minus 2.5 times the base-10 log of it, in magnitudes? -3.2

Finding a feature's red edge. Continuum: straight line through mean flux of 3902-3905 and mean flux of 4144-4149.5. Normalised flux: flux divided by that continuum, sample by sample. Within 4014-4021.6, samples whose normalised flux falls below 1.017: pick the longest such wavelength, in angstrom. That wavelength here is 4021.14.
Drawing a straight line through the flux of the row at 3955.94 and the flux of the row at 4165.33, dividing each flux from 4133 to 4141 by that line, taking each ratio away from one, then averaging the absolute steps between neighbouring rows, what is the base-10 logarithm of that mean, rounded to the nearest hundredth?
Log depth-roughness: -1.74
